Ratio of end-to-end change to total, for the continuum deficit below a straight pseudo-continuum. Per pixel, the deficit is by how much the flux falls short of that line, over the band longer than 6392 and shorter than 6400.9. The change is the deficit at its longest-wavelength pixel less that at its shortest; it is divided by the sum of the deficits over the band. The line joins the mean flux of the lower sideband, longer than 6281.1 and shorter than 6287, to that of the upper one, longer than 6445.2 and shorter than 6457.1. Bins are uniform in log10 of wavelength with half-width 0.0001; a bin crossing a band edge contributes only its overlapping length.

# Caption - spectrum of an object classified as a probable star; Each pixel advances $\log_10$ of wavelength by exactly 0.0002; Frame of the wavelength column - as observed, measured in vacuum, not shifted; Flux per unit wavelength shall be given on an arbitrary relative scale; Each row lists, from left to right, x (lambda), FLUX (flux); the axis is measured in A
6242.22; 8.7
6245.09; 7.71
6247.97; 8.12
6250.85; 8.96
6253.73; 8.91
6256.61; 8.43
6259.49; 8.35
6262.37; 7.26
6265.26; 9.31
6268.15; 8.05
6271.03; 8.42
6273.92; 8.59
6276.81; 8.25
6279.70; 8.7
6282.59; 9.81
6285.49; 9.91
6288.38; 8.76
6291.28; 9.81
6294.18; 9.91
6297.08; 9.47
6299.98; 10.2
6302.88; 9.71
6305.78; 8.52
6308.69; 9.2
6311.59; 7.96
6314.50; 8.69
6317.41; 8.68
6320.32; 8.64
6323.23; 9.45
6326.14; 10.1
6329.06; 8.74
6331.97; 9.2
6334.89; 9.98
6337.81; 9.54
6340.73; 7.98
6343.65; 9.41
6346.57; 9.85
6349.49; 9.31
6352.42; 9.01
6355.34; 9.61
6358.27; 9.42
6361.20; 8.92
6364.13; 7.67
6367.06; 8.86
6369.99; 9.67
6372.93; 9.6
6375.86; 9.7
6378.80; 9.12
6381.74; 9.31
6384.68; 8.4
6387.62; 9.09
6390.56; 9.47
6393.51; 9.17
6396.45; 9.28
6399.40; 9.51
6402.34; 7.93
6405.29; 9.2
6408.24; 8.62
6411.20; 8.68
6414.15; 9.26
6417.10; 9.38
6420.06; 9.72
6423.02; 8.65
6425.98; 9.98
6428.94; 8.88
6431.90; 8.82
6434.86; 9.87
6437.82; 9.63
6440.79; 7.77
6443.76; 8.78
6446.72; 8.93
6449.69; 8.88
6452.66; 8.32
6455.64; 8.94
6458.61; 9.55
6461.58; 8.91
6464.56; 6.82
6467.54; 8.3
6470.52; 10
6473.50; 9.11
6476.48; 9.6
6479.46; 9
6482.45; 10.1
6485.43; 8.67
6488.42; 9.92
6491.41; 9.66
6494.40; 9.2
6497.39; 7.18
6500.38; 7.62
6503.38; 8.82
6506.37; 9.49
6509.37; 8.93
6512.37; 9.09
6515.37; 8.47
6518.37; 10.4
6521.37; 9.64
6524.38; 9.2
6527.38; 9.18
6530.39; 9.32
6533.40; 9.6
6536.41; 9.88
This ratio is 0.6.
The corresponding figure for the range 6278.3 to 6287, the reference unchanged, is -1.1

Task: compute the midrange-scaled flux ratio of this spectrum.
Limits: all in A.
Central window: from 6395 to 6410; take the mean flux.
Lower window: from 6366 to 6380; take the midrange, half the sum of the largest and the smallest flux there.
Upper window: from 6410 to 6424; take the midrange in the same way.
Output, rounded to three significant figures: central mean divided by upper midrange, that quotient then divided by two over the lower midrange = 4.50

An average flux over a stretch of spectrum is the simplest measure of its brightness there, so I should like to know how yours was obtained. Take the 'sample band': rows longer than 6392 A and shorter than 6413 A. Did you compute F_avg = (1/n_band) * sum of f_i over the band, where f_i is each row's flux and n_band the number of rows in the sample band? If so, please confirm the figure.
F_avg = 8.9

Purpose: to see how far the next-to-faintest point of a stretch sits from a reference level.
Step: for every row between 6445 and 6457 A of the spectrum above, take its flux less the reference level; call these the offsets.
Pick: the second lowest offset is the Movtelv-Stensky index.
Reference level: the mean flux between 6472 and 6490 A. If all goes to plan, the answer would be -0.52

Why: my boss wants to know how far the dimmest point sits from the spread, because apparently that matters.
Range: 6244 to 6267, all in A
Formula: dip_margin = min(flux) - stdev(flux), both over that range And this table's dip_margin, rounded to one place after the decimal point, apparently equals 6.6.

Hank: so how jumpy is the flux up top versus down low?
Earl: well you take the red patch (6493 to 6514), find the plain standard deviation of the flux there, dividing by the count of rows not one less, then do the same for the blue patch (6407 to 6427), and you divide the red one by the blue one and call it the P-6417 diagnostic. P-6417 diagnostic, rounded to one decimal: 1.6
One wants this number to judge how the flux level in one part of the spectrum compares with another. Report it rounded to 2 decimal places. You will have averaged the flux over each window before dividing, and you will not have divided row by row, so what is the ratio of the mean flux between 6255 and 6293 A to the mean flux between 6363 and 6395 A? 0.96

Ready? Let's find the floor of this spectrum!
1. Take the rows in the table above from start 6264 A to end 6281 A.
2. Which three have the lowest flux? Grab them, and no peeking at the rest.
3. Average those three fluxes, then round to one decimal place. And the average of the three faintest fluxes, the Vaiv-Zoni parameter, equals 8.2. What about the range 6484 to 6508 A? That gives 7.8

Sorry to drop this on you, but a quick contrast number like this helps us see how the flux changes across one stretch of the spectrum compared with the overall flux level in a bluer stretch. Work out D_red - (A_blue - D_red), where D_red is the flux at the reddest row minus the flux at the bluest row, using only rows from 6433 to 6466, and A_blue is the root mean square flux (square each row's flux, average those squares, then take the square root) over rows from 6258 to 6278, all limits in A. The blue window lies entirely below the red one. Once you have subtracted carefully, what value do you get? -14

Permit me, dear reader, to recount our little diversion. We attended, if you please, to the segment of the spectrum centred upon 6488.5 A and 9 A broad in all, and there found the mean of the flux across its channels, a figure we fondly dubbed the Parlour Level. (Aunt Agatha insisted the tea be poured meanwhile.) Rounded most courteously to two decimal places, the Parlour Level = 9.42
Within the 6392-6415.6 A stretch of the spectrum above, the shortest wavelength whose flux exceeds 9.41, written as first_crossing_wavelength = 6399.40 A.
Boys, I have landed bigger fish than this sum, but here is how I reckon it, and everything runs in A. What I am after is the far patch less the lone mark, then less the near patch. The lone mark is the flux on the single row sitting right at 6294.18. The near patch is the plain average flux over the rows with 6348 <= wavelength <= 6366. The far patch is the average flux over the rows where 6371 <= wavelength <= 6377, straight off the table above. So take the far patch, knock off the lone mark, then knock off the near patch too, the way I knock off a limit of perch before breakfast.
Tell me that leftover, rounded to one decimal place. -9.3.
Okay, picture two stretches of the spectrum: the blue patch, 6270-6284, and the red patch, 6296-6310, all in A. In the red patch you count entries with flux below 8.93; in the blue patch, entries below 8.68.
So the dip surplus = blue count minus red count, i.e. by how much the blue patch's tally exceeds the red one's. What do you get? 2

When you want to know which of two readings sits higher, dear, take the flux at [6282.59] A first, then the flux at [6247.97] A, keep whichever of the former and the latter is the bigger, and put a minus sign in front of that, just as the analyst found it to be -9.8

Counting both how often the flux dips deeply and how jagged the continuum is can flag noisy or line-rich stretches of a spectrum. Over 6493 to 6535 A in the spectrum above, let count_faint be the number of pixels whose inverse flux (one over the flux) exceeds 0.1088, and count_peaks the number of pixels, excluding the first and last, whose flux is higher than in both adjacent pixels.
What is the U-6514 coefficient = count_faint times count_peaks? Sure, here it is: 21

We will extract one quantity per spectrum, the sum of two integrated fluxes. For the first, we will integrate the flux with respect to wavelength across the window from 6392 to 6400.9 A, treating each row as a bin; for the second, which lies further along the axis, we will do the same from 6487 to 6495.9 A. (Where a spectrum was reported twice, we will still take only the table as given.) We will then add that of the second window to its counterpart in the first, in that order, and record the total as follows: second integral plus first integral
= 168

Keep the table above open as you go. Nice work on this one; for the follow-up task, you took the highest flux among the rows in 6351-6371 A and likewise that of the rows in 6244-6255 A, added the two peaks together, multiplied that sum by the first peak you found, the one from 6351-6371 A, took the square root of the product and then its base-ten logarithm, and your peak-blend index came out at 1.128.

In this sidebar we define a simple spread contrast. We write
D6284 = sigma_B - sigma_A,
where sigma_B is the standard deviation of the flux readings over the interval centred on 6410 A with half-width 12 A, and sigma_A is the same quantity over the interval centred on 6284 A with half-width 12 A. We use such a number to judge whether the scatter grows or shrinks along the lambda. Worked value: -0.1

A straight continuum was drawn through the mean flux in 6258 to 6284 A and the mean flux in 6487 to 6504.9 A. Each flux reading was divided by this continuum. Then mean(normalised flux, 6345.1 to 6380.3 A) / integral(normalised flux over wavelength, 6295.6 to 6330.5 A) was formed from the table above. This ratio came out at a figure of 0.0289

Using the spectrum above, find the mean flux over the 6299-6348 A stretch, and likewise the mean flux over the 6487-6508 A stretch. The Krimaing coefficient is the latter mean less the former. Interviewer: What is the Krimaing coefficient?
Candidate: -0.3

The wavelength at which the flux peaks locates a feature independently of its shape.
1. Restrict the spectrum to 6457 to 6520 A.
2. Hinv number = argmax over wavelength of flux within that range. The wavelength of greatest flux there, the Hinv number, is 6518.37 A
